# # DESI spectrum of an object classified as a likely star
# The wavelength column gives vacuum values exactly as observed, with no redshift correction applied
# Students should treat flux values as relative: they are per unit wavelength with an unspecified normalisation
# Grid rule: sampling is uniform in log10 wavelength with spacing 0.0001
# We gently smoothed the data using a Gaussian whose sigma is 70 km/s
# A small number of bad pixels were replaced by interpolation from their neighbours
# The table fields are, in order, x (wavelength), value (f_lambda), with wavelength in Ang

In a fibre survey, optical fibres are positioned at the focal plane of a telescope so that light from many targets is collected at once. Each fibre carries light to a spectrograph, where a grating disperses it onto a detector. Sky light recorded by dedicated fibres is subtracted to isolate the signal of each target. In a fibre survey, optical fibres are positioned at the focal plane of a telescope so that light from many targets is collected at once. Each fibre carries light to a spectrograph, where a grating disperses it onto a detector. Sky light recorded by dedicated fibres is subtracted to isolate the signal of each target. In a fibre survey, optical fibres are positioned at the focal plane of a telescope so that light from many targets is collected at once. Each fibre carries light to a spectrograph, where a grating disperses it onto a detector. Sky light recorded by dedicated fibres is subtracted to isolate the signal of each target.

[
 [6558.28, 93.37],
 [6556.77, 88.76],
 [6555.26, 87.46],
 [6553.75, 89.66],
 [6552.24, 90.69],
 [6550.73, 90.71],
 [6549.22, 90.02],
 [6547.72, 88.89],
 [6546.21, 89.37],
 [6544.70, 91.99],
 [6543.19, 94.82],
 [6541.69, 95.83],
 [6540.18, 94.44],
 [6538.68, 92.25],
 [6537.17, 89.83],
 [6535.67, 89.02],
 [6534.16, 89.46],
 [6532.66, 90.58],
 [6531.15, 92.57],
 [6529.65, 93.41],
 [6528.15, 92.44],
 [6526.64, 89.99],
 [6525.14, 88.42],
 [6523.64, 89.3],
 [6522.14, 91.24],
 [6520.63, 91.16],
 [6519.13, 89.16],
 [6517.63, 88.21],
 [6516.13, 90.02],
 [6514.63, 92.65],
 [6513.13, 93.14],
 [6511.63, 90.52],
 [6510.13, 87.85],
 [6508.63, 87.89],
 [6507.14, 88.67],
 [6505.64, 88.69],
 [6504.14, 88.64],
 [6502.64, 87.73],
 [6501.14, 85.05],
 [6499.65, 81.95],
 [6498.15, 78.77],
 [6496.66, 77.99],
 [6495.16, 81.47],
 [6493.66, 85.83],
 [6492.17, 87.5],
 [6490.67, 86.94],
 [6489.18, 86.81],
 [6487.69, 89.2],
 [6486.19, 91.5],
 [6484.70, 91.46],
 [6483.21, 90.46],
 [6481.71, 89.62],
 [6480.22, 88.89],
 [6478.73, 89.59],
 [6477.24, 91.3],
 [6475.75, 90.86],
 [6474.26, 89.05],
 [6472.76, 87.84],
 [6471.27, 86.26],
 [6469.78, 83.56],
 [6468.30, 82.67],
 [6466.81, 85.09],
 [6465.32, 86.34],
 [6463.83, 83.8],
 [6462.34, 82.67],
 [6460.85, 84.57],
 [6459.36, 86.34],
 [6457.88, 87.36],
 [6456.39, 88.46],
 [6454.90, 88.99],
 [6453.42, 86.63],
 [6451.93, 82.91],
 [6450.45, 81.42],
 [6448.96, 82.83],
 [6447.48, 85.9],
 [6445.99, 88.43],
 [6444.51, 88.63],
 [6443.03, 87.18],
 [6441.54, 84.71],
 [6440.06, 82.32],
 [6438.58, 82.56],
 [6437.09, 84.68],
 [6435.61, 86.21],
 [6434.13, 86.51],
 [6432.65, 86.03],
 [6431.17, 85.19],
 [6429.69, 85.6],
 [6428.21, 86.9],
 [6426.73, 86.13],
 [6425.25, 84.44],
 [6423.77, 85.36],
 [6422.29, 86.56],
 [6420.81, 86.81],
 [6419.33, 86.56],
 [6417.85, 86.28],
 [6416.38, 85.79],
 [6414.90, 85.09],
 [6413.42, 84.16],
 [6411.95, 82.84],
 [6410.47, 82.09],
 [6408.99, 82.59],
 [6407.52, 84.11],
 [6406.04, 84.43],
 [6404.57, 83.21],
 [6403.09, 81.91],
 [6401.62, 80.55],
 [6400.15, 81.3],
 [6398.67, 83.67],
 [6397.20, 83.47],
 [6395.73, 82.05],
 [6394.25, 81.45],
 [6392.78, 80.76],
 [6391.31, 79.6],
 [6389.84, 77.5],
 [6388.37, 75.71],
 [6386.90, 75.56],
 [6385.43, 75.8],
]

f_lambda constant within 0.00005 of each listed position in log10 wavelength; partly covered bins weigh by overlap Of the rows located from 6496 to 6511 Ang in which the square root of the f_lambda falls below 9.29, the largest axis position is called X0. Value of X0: 6501.14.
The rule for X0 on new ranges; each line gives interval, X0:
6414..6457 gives 6451.93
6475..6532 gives 6501.14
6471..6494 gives 6493.66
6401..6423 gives 6417.85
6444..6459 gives 6451.93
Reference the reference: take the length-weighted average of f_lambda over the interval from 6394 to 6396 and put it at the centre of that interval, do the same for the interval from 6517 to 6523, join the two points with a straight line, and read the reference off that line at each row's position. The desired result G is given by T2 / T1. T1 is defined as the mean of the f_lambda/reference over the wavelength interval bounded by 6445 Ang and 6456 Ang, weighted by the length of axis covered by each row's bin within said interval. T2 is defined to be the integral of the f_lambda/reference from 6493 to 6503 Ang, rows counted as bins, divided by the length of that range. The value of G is 0.93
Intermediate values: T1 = 1.00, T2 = 0.93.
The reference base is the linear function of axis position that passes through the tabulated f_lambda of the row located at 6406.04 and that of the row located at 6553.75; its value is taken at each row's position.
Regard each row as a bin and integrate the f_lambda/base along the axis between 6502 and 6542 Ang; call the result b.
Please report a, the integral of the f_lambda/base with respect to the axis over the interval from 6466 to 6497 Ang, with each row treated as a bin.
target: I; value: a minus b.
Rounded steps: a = 31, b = 41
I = -10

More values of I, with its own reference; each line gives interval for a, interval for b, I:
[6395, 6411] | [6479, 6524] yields -29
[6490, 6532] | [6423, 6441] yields 24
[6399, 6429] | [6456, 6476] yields 10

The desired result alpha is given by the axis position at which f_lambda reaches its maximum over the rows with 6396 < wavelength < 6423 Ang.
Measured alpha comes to 6420.81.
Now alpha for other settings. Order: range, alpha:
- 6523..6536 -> 6529.65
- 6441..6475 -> 6474.26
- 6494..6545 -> 6541.69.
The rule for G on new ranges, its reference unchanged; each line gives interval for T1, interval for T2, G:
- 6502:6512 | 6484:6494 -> 1.02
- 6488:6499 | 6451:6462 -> 1.06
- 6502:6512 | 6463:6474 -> 0.99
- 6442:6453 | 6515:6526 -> 0.99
